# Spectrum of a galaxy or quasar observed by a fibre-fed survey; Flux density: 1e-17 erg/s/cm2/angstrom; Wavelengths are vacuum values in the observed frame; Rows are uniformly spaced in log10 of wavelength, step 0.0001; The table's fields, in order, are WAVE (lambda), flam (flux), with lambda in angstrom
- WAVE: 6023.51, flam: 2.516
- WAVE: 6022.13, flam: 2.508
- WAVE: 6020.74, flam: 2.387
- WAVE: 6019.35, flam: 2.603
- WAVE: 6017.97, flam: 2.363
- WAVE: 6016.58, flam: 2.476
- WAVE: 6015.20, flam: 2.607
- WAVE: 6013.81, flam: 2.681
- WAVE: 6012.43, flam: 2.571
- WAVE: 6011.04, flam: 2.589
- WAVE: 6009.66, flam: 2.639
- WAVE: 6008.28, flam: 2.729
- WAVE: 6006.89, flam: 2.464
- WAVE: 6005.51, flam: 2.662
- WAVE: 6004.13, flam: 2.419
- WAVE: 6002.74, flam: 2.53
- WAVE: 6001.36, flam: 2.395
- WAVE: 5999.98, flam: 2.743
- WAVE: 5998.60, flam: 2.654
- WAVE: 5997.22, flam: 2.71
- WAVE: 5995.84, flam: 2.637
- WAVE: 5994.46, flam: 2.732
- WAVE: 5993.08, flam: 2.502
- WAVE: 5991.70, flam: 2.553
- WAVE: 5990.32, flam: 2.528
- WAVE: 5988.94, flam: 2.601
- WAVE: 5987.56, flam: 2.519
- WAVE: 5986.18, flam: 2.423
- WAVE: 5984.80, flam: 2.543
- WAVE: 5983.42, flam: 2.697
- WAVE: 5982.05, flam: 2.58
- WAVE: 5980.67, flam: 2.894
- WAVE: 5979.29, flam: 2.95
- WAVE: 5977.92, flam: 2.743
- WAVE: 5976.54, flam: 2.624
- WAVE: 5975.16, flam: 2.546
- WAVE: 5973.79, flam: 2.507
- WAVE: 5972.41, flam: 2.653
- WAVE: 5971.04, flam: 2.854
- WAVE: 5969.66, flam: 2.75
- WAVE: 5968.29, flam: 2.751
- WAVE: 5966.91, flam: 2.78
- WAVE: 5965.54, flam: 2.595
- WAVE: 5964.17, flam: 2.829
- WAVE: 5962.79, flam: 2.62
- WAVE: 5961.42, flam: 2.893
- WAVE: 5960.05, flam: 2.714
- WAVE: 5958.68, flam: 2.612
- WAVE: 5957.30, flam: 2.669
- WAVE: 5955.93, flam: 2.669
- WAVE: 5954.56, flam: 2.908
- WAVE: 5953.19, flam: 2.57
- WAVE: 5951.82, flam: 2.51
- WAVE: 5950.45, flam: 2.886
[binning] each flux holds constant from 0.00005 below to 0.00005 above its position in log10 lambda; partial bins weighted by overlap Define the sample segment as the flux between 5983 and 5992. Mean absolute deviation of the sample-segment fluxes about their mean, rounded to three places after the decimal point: 0.056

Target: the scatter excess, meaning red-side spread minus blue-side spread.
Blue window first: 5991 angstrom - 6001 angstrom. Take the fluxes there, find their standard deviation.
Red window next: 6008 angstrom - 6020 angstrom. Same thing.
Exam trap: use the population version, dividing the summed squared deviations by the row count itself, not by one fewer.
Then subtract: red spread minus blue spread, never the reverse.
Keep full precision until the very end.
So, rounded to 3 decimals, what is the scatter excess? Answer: 0.018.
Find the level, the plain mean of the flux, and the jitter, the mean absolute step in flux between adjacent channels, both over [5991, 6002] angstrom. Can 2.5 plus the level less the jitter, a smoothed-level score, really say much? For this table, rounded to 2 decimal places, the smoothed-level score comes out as 4.98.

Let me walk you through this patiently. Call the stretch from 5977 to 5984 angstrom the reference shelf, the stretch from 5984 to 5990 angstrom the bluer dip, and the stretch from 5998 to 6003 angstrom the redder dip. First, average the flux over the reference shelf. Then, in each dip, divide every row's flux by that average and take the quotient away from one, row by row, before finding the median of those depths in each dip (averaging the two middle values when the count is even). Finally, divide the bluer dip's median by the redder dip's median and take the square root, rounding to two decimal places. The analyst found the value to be 1.16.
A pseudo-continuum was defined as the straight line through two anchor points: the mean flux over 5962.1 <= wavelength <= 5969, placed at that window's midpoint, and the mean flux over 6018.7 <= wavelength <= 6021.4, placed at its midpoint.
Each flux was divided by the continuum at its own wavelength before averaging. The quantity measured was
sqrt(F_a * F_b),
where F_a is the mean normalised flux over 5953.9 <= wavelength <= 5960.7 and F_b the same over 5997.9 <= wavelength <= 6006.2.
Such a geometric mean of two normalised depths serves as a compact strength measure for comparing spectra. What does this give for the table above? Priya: 0.99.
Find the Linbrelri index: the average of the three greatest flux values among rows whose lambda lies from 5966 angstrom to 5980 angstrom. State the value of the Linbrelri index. 2.86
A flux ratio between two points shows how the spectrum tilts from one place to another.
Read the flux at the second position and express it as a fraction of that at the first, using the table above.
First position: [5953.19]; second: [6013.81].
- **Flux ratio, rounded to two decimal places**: 1.04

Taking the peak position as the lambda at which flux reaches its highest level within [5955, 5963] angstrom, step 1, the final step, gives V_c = 5961.42 angstrom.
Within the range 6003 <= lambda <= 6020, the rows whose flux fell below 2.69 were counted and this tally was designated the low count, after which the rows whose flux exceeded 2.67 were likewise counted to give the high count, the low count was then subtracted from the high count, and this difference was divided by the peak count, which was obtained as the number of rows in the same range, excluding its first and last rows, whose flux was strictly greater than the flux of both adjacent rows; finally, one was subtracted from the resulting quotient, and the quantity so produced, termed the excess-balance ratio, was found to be -4.0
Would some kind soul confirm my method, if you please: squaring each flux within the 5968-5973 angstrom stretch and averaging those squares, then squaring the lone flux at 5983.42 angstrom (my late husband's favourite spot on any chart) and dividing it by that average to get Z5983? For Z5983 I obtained 0.96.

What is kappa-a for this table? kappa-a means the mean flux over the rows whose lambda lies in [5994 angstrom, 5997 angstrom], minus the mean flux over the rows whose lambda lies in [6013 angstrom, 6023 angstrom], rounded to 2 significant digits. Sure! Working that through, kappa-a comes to 0.17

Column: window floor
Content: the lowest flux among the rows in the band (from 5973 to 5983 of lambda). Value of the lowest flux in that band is 2.507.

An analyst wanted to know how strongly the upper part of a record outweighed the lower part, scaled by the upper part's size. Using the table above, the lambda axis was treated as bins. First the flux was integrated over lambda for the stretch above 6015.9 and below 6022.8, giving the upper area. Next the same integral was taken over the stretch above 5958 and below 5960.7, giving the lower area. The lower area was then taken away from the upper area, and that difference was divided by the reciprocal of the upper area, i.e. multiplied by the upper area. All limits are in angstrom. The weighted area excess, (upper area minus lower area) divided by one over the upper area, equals 167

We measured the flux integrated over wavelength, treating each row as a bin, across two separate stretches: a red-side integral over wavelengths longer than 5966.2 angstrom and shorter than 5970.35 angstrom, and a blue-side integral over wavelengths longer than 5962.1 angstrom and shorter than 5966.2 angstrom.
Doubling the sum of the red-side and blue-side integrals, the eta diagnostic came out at 44.9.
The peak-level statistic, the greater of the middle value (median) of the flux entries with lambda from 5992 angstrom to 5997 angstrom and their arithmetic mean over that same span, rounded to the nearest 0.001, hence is 2.637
